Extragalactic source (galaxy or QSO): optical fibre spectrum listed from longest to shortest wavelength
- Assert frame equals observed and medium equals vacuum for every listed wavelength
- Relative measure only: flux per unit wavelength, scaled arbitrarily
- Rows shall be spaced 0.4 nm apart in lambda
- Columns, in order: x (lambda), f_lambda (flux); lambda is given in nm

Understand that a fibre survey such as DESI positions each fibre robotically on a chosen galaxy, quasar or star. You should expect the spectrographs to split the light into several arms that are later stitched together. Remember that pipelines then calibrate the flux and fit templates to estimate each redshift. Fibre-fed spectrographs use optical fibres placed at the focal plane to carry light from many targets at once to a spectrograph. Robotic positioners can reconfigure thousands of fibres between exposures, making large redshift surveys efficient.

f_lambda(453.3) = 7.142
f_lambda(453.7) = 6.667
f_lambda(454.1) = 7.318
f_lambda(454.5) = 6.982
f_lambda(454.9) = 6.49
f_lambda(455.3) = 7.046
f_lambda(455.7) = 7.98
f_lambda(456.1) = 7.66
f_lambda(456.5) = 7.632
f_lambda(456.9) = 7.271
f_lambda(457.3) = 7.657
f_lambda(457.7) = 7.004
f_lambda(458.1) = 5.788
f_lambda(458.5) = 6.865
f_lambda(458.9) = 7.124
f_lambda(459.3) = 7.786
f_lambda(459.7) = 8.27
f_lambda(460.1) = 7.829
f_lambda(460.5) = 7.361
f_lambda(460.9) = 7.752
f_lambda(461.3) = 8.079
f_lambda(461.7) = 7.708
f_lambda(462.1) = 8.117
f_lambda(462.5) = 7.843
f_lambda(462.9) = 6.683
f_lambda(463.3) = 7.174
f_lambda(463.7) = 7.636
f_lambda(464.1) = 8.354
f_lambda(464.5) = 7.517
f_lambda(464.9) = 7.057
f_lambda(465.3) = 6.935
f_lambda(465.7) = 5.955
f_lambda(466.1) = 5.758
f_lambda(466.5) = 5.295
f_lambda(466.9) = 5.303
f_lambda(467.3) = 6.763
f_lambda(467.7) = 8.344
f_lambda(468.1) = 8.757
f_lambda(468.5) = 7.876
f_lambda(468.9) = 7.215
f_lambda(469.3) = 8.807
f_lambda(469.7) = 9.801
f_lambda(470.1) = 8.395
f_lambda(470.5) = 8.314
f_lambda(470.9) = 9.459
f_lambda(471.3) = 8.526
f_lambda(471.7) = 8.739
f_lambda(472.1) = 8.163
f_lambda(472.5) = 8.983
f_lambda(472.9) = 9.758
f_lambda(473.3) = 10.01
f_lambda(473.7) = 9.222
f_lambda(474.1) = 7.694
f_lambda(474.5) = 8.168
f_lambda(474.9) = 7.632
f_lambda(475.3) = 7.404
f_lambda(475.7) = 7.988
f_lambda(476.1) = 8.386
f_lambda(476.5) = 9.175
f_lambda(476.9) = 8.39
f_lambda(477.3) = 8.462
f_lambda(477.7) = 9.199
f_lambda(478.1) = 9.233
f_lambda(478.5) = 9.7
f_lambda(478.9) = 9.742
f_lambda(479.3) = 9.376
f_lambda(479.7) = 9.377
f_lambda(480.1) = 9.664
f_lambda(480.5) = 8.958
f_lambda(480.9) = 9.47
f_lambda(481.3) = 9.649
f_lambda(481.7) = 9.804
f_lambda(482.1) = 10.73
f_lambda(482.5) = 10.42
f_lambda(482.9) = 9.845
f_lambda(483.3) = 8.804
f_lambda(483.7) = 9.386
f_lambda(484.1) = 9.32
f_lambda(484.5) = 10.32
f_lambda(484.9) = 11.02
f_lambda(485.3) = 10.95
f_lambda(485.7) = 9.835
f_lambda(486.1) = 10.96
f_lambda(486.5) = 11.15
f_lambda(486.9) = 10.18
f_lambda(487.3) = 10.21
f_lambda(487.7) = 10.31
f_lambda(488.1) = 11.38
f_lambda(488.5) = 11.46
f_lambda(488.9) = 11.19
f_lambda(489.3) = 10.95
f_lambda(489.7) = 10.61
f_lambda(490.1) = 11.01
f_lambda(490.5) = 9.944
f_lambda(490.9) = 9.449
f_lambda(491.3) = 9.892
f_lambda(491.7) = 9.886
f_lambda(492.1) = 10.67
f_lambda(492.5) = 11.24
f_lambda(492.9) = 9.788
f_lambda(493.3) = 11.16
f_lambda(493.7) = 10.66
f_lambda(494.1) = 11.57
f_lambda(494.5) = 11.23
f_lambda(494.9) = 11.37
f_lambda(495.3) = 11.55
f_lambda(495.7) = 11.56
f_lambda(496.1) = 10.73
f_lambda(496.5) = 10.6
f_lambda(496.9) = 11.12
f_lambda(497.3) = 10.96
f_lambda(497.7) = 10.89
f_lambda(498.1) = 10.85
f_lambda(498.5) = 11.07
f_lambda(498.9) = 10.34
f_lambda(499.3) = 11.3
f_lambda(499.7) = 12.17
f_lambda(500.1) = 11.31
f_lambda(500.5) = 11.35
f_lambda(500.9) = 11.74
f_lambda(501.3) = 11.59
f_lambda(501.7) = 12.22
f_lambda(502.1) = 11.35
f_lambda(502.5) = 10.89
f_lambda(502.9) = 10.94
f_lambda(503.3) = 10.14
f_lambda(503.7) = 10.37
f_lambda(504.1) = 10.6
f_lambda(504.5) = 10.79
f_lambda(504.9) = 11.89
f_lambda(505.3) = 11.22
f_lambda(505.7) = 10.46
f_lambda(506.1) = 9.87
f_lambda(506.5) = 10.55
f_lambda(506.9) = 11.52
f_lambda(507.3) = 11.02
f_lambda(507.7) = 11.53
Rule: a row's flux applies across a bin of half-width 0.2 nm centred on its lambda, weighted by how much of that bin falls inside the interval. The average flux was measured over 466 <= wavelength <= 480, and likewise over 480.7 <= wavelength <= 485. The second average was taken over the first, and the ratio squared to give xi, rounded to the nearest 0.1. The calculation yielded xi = 1.4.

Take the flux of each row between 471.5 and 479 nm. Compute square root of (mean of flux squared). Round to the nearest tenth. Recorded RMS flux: 8.8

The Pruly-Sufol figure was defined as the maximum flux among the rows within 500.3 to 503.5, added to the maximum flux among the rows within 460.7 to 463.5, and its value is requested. 20.3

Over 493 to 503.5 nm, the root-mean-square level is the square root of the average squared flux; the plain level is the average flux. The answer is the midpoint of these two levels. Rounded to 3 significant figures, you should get 11.2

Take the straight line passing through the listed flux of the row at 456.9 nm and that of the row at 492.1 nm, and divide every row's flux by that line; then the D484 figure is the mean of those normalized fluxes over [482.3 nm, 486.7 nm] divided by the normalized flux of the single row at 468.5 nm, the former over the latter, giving 1.09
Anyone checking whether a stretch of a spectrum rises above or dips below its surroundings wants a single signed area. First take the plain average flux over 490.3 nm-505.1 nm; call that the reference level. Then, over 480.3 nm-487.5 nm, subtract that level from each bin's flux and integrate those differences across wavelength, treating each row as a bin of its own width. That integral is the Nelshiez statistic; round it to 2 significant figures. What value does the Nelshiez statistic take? -6.4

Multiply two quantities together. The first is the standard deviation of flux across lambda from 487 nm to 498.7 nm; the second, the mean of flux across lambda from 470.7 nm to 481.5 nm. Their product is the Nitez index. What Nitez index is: 5.2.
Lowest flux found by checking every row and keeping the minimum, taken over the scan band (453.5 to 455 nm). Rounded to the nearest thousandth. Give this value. 6.490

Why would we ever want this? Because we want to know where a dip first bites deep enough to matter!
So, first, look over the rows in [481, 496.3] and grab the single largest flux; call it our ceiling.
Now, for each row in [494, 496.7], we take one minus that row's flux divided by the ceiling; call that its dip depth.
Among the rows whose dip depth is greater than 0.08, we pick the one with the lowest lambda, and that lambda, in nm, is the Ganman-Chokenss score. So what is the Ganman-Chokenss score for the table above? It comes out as 496.5 nm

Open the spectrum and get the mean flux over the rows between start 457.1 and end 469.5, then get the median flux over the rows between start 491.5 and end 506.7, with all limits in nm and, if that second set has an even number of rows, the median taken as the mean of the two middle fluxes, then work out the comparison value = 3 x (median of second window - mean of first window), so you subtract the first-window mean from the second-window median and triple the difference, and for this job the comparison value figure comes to 11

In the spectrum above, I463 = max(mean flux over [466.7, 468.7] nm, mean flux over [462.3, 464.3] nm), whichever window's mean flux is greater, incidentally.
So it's 7.5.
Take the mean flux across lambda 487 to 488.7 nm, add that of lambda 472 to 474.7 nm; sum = 19.7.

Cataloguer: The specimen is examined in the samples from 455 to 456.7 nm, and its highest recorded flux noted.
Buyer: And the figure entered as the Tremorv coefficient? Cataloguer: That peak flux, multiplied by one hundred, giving 798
